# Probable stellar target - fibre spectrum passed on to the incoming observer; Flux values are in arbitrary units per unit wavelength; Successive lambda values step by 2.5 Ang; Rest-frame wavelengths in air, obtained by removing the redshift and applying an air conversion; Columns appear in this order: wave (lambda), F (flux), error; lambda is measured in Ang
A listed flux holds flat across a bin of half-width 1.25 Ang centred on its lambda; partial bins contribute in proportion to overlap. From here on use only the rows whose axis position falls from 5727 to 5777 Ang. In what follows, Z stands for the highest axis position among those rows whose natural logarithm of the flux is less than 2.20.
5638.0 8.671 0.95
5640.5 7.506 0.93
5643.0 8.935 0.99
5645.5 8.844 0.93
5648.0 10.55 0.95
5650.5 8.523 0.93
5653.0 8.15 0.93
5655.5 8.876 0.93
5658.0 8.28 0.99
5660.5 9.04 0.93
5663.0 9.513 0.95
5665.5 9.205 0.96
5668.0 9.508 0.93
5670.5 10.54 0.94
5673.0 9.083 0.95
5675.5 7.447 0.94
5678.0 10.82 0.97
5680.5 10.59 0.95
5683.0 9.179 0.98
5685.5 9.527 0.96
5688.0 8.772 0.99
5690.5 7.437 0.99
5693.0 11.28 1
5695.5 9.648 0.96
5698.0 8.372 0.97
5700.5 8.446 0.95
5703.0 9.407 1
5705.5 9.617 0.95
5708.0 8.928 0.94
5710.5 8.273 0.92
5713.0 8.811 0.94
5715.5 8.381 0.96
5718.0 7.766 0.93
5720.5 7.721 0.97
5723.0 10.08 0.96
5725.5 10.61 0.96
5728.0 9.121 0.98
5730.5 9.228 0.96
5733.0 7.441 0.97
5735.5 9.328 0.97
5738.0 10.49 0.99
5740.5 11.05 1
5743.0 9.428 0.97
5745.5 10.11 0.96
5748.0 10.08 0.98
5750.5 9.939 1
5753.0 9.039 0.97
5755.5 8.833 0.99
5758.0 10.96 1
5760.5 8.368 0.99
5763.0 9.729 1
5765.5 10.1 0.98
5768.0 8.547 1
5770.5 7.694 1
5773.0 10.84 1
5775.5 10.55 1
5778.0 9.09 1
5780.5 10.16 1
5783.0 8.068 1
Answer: 5770.5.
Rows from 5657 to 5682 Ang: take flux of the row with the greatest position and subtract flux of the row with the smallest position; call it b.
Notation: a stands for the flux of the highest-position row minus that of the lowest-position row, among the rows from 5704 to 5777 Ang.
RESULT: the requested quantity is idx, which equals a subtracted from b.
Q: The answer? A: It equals 1.4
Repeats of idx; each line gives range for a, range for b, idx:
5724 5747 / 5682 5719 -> -0.9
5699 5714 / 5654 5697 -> 0.4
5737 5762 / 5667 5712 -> 0.9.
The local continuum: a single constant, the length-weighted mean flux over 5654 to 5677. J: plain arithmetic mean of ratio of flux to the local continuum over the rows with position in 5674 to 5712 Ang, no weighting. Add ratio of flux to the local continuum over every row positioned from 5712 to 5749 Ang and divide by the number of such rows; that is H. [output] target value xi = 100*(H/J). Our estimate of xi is 101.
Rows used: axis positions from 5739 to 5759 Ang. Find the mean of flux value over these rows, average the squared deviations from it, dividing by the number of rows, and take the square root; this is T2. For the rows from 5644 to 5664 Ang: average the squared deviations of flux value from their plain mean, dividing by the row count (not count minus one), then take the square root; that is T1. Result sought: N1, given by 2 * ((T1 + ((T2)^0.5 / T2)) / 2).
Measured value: 1.9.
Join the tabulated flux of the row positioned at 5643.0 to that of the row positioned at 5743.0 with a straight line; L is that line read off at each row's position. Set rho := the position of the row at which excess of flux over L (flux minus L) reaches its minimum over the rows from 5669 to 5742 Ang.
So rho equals 5733.0 Ang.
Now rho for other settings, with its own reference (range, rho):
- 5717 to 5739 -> 5733.0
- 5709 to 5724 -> 5720.5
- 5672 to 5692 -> 5690.5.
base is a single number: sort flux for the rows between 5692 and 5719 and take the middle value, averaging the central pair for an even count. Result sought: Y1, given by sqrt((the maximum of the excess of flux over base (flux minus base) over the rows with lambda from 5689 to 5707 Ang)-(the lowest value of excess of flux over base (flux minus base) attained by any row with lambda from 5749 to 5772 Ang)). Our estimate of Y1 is 1.89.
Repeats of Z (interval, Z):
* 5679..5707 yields 5700.5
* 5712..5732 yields 5720.5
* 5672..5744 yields 5733.0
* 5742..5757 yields 5755.5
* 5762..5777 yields 5770.5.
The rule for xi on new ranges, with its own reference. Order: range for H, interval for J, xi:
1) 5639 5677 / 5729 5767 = 93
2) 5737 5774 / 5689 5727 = 108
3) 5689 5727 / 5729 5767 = 94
